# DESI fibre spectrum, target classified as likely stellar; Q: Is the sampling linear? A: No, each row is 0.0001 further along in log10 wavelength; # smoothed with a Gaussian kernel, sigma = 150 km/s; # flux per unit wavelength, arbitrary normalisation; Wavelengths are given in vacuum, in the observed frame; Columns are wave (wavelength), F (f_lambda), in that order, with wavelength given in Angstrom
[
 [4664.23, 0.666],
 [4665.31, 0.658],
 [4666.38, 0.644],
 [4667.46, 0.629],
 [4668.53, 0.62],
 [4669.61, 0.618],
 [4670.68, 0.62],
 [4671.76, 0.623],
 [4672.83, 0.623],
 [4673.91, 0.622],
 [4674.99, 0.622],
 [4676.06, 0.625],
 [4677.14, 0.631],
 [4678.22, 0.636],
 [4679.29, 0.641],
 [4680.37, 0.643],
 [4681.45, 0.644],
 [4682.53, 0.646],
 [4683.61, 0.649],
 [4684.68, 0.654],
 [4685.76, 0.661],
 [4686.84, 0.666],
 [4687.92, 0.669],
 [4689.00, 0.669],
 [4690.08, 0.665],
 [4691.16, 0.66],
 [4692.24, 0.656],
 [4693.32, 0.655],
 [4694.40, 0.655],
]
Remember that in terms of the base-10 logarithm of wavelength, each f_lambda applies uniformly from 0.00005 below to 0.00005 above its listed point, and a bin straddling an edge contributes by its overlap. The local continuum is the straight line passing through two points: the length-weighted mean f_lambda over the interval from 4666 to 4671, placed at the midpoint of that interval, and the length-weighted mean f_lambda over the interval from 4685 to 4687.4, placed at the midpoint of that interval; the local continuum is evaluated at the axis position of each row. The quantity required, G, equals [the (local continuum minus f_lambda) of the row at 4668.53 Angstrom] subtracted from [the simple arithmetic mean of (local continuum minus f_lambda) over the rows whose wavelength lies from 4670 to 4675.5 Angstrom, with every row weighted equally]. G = 0.007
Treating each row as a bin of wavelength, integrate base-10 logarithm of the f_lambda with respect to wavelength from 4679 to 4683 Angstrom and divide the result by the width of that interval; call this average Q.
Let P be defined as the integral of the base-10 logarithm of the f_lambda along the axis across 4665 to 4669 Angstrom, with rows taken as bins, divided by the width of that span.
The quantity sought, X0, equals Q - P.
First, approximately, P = -0.196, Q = -0.191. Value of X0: 0.005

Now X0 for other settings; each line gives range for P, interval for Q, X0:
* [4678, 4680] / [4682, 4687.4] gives 0.011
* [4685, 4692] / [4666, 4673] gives -0.027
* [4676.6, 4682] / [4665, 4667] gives 0.007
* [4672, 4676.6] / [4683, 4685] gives 0.019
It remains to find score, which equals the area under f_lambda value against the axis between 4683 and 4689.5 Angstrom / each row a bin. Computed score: 4.30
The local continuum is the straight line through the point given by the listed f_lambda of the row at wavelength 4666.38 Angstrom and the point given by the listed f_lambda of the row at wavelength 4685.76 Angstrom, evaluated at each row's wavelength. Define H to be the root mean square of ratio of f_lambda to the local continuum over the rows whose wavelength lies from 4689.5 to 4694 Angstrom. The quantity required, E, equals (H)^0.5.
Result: 0.995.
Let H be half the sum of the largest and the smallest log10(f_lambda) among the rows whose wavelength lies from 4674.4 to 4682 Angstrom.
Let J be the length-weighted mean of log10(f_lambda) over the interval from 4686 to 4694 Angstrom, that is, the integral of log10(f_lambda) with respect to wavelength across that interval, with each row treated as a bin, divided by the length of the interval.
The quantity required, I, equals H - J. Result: -0.020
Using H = -0.199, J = -0.179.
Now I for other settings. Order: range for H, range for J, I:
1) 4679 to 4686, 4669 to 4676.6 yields 0.020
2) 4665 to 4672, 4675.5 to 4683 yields 0.000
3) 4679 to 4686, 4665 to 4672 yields 0.014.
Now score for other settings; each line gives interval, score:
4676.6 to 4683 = 4.09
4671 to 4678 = 4.37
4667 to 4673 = 3.74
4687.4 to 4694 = 4.37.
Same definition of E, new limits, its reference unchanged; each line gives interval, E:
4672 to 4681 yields 0.983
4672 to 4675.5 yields 0.978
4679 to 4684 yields 0.990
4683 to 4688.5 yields 0.999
